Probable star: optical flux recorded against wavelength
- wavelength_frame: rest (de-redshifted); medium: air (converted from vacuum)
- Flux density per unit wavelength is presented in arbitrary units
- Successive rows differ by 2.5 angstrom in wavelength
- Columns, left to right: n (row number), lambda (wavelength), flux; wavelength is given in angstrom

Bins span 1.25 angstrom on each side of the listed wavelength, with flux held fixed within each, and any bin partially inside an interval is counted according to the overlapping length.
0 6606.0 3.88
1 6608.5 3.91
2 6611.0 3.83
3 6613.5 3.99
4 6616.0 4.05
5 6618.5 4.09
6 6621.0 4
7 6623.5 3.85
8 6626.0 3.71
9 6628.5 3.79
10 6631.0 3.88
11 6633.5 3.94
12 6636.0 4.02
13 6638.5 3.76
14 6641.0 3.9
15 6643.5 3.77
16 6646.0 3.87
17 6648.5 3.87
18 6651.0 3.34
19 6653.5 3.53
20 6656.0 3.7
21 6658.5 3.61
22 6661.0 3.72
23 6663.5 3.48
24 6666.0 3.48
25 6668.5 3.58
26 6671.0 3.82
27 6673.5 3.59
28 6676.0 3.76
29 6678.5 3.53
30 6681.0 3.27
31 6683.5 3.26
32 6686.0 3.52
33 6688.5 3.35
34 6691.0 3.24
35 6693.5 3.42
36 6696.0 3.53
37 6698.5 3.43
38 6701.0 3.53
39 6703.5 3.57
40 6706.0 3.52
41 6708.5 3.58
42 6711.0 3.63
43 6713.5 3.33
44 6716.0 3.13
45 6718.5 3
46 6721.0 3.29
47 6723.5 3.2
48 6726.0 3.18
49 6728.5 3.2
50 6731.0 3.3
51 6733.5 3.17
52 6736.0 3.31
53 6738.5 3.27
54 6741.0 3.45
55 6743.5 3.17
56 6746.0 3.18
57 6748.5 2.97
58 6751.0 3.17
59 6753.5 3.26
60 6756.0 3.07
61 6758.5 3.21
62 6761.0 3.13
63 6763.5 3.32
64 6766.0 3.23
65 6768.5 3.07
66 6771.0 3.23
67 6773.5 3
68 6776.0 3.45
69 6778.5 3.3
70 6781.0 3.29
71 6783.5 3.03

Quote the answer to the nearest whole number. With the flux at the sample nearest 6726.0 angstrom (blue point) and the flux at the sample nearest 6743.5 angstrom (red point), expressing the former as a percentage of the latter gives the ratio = 100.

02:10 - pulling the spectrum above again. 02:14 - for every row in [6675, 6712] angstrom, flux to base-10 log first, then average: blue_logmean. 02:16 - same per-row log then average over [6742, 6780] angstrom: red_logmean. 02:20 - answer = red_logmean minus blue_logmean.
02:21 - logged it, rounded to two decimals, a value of -0.04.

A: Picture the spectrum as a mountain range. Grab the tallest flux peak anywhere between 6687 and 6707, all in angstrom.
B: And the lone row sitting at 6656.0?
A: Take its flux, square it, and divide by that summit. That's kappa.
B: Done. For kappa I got 3.8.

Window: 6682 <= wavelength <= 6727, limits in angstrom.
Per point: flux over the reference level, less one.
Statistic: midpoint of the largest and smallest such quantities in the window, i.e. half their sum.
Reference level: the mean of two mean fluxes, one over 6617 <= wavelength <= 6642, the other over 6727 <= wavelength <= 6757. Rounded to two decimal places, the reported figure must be -0.07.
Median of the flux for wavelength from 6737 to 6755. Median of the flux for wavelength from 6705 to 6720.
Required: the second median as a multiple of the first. 1.08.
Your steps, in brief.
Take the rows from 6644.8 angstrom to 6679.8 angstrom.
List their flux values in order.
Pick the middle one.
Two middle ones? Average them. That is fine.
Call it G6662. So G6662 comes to 3.60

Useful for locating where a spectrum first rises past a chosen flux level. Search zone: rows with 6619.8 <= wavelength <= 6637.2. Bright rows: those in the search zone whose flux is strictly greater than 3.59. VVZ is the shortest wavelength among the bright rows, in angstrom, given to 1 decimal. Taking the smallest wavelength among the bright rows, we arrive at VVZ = 6621.0 angstrom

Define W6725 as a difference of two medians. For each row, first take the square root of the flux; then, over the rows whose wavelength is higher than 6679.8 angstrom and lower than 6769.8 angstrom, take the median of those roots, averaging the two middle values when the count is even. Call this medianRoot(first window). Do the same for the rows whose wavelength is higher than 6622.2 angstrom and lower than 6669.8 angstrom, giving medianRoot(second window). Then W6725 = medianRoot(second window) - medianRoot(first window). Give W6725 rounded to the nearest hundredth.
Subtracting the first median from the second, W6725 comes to 0.13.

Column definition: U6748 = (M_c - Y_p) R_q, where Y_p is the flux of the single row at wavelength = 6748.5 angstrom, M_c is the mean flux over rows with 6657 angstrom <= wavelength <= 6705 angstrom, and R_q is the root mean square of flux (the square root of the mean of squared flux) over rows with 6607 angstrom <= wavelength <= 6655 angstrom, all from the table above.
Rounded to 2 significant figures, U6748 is 2.1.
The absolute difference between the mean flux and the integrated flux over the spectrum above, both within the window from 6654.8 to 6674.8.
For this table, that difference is 69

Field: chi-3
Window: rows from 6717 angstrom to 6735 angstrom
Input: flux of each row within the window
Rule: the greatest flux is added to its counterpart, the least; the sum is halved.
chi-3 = 3.15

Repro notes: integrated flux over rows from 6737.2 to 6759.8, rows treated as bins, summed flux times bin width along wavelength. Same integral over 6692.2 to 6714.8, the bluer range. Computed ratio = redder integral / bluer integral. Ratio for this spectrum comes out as 0.91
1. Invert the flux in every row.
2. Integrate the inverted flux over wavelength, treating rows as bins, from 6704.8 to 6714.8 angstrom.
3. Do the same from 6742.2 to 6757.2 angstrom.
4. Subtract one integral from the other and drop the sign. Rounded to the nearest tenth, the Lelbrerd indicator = 1.9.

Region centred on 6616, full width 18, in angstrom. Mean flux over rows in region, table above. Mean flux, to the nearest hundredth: 3.96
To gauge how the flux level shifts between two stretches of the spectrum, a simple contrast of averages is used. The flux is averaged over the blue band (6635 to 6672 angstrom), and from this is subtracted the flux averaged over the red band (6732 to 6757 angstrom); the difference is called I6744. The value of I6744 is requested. 0.49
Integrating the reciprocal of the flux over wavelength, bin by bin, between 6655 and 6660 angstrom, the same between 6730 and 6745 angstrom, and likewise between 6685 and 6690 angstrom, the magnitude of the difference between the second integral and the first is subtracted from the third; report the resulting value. -1.8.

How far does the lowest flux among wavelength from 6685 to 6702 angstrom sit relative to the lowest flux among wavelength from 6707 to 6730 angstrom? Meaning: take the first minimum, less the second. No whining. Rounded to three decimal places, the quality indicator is 0.240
